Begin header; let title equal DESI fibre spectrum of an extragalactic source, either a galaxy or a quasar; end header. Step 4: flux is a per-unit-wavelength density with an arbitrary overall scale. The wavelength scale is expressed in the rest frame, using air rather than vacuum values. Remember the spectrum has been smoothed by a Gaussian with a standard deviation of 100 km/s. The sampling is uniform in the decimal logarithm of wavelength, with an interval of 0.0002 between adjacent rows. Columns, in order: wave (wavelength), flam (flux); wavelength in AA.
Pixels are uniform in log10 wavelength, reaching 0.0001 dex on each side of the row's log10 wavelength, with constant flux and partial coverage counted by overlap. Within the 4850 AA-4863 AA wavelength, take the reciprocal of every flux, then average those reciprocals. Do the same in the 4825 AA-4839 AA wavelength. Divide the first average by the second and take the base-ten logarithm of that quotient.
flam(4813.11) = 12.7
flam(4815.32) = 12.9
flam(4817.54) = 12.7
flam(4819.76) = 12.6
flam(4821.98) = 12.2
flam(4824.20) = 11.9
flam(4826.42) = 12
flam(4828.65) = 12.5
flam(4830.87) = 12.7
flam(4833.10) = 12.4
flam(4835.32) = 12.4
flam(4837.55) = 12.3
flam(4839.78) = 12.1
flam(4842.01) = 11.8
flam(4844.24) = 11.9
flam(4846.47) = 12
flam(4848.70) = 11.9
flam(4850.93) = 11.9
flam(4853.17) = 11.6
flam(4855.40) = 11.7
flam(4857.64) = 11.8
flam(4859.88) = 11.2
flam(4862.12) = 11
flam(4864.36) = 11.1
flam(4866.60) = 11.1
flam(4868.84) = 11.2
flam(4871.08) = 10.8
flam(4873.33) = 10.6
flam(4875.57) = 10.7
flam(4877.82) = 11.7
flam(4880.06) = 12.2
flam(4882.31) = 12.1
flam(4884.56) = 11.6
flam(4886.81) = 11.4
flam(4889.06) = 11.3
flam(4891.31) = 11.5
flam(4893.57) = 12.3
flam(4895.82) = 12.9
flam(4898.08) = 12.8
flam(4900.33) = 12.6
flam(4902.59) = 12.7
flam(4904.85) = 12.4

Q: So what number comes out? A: 0.03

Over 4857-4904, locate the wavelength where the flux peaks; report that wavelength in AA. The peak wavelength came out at 4895.82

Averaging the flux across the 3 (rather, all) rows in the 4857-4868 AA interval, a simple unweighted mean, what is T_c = 11.2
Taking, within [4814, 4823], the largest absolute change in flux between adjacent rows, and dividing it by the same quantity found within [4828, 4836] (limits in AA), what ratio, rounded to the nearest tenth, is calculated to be 1.3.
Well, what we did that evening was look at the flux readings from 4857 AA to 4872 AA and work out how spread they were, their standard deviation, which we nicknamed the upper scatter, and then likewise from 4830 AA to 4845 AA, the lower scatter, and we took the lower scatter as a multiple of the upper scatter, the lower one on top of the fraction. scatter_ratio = 1.0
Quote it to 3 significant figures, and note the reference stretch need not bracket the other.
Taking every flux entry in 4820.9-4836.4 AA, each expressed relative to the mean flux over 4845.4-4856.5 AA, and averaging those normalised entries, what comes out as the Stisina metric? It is 1.04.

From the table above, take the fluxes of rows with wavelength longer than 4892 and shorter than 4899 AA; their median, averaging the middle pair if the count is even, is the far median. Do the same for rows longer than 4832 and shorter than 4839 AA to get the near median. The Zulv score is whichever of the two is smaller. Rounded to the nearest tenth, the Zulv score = 12.4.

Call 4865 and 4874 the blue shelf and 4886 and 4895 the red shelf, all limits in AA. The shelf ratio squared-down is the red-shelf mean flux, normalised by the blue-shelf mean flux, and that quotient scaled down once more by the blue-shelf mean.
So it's 0.097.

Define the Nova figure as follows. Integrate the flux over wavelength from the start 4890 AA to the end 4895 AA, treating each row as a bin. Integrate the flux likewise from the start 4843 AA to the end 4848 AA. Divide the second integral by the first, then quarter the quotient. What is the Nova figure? 0.25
